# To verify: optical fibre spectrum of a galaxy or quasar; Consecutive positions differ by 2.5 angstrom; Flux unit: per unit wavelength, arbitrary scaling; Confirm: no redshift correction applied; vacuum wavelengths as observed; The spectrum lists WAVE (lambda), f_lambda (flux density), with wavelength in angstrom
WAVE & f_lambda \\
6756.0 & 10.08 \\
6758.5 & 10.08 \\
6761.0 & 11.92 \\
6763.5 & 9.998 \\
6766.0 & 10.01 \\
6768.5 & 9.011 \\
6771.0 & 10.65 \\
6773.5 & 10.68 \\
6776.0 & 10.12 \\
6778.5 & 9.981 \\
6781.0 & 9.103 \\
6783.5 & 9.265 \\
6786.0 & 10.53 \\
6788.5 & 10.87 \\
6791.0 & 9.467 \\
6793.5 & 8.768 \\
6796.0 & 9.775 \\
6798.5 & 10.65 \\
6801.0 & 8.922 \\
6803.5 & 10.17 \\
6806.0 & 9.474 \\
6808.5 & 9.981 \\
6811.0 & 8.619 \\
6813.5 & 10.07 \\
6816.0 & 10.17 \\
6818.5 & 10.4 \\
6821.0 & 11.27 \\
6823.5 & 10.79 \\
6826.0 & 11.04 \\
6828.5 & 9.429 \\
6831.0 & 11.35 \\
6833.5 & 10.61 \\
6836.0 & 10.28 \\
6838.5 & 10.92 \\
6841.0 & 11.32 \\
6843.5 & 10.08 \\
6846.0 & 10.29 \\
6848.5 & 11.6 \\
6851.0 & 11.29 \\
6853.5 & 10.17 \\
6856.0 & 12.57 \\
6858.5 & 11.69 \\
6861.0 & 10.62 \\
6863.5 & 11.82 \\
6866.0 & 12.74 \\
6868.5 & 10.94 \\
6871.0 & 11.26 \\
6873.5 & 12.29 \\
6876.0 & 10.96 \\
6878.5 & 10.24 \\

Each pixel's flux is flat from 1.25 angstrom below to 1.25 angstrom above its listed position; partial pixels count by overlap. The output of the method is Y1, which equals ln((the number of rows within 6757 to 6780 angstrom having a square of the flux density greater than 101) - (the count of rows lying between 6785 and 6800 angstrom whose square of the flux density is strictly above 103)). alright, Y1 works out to 0.7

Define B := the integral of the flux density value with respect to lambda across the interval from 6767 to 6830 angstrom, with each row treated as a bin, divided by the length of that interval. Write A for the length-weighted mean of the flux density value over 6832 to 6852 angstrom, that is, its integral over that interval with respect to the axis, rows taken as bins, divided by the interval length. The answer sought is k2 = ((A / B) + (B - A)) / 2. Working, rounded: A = 10.8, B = 10.0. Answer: 0.1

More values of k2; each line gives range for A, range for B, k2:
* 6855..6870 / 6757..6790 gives -0.2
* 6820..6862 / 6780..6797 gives 0.0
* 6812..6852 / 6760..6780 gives 0.3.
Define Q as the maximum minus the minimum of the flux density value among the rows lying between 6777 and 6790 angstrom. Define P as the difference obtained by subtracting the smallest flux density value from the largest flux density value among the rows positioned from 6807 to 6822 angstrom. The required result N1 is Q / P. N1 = 0.7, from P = 2.7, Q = 1.77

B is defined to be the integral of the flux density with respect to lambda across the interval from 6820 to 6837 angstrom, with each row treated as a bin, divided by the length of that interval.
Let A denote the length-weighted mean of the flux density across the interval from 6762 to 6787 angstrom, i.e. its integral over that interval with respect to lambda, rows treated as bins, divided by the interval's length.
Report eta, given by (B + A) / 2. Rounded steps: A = 9.9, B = 10.68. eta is 10.3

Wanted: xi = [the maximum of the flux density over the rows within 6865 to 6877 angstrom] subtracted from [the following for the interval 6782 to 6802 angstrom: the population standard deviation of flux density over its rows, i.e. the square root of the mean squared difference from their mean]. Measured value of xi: -12.0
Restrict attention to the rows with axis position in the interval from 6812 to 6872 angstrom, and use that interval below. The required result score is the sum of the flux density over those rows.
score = 263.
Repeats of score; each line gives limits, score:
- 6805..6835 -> 123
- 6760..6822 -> 250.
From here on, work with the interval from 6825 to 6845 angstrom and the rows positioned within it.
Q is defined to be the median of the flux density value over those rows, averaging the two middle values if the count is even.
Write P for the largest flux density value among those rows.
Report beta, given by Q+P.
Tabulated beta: 22.1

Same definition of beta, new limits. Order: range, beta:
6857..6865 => 23.5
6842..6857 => 23.4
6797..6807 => 20.5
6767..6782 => 20.7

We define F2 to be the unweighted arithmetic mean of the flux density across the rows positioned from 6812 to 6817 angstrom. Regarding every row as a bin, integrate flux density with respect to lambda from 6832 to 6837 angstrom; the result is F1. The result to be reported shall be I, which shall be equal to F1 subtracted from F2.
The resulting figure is -42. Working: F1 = 52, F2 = 10.1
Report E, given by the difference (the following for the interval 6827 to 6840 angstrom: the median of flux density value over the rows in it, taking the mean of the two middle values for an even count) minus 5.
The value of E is 5.6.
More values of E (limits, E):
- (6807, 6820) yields 5.1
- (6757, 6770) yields 5.0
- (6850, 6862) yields 6.3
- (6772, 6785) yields 5.0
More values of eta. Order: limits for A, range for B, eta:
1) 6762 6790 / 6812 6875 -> 10.5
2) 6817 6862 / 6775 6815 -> 10.3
